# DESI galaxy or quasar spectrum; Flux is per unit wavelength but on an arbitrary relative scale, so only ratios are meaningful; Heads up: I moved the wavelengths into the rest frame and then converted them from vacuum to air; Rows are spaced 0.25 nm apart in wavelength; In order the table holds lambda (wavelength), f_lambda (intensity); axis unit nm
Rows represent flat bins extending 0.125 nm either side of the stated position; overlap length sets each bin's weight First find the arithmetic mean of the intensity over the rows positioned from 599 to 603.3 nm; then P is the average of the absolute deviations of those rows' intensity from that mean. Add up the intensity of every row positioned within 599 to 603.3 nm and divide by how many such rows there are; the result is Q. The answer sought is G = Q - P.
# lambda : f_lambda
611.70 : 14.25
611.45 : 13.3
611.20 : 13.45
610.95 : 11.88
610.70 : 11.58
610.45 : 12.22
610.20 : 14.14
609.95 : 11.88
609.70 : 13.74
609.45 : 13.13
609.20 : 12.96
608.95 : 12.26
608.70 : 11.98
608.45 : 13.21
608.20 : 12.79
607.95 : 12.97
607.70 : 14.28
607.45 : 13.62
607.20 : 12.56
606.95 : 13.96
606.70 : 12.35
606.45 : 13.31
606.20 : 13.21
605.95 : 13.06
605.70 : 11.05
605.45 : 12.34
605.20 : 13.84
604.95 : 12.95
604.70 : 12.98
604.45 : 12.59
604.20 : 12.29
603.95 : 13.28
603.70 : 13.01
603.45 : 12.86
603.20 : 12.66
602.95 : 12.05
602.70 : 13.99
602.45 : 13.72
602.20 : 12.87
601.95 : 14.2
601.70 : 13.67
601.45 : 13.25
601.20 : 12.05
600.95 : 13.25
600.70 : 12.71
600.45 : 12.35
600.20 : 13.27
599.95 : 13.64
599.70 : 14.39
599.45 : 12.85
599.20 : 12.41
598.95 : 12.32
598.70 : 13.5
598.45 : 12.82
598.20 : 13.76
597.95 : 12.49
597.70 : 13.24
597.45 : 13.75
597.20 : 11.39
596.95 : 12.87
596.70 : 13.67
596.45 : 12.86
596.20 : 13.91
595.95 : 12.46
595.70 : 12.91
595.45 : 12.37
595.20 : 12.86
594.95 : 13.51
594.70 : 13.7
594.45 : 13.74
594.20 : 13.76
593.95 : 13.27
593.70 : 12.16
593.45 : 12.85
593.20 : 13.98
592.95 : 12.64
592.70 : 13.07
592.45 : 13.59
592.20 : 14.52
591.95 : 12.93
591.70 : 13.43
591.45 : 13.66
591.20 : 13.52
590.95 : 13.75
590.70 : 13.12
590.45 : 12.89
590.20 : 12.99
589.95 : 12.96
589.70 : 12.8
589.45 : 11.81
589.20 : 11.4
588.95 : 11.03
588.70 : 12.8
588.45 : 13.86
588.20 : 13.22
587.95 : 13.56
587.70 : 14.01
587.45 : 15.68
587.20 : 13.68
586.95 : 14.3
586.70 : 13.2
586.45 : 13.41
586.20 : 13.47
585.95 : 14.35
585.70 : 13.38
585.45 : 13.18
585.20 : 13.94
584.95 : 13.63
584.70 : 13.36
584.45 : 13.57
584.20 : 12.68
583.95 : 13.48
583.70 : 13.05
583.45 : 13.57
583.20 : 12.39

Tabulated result 12.5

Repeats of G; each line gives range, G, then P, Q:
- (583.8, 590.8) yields 12.7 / 0.61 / 13.3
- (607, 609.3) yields 12.5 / 0.50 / 13.0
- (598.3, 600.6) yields 12.5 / 0.57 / 13.1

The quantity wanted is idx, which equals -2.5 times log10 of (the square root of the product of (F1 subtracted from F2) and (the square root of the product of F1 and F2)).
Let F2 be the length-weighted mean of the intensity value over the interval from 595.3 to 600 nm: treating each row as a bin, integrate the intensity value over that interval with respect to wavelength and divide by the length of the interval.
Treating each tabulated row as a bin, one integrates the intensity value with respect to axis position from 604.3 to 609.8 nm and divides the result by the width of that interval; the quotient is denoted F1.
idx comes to 0.1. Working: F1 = 12.95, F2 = 13.0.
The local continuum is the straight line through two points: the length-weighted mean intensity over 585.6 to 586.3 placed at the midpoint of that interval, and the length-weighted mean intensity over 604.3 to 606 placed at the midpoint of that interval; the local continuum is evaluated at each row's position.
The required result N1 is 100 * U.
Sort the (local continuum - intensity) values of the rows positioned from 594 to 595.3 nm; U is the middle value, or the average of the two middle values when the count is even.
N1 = -44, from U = -0.44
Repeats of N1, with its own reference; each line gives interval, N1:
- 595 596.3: 37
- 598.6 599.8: 14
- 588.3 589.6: 175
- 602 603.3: -4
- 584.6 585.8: 39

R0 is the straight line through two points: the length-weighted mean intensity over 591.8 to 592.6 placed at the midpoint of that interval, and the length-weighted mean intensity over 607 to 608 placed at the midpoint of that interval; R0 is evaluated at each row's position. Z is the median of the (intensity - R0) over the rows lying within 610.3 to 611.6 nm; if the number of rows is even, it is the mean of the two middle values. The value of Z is -1.2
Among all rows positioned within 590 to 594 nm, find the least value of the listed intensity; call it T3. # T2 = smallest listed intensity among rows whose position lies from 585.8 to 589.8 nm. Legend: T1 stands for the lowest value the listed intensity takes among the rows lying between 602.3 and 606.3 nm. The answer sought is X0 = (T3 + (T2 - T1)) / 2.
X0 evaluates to 6.07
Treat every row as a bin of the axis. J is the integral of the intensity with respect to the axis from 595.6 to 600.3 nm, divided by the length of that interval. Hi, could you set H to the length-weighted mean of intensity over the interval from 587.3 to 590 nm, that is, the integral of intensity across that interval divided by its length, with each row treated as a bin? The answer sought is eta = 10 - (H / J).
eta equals 9.005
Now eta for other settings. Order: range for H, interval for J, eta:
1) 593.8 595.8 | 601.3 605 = 8.987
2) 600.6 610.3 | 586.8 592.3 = 9.020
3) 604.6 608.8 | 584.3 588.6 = 9.056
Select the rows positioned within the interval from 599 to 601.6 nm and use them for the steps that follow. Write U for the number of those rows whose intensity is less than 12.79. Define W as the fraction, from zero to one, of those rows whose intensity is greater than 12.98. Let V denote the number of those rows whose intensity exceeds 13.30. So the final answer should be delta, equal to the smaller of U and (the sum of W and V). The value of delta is 2.5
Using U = 4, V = 2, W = 0.50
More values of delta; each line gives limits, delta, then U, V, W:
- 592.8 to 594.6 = 2.0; 2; 3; 0.57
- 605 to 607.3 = 3.6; 4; 3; 0.56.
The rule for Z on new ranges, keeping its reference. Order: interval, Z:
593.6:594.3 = -0.4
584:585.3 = -0.2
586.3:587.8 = 0.1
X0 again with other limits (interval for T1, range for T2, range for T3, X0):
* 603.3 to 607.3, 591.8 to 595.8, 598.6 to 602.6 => 6.58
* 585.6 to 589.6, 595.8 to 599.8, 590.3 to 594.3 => 6.26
